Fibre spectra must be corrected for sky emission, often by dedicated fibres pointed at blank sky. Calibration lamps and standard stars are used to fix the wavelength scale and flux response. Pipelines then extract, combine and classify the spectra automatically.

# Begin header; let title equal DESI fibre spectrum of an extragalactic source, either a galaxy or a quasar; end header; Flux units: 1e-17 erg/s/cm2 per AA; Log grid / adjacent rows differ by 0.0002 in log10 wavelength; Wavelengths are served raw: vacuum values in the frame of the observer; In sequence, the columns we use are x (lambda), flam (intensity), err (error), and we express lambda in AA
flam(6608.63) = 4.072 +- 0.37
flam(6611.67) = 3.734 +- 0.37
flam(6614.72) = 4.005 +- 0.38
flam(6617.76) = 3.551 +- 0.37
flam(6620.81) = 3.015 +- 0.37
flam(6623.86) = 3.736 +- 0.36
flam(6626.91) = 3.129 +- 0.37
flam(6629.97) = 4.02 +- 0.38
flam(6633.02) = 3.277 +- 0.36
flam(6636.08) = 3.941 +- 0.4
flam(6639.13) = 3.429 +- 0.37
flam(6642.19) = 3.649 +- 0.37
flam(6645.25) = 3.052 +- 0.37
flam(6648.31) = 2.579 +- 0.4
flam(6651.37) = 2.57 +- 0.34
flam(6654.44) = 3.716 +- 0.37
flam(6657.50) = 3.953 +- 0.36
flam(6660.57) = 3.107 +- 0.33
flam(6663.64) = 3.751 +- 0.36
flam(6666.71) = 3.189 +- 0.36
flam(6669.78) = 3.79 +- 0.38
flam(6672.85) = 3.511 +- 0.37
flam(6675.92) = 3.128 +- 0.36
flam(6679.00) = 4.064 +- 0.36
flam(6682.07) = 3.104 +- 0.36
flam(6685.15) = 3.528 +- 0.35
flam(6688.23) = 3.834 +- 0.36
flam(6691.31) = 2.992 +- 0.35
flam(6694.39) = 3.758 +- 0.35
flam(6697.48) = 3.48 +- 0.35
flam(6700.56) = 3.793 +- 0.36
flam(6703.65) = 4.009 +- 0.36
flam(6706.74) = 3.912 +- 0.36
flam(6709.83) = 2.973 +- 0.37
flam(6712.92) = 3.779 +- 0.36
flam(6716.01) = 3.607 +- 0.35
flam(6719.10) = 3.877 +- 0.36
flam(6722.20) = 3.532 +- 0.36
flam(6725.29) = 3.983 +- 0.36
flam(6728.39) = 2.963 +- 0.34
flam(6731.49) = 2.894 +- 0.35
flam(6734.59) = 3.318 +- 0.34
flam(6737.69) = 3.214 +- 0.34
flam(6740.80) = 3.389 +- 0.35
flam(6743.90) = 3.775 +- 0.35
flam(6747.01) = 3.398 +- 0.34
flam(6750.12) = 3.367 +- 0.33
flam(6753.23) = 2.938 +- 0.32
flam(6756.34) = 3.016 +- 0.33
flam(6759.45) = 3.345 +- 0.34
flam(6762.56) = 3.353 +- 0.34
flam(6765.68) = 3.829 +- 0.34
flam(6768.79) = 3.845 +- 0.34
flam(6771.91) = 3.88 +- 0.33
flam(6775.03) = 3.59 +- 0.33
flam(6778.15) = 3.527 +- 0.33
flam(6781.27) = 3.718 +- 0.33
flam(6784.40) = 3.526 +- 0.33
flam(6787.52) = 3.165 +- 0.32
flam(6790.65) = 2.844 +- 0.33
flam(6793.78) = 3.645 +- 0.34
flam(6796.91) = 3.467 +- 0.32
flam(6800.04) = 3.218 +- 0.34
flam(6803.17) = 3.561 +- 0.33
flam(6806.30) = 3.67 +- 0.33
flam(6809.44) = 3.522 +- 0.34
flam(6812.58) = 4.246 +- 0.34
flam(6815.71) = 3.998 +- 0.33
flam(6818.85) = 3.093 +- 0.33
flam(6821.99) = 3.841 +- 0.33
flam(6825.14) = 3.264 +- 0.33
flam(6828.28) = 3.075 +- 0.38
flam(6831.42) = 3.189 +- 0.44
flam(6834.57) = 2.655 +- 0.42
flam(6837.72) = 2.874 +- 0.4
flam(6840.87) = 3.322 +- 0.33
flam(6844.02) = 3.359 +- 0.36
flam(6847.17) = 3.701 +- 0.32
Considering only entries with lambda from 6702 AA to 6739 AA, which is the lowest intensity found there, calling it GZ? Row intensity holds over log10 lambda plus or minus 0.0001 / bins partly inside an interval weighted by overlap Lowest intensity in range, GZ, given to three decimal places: 2.894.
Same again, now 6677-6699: 2.992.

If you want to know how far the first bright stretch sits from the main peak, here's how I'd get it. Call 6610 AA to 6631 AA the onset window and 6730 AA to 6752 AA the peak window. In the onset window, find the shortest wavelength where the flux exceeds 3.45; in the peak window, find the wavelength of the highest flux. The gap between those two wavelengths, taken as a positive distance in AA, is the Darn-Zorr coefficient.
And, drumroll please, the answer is 132.2 AA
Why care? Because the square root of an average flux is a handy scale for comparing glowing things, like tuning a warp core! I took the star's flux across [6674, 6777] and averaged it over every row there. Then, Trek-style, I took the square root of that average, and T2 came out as 1.87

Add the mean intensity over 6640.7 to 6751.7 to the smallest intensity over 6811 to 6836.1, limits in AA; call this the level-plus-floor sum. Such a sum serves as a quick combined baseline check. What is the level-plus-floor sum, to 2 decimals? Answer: 6.11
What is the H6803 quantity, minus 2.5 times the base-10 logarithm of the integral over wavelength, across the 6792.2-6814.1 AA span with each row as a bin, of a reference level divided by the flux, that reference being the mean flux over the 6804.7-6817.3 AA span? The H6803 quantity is -3.43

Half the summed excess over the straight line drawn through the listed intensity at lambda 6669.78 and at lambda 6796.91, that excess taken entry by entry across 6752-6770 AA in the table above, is -0.5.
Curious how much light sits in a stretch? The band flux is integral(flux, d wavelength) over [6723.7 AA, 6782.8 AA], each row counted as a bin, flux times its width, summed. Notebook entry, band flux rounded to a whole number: 203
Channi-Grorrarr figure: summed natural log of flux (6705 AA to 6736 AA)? 12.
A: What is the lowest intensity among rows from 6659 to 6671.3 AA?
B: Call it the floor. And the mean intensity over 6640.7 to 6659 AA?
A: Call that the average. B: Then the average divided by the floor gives 1.05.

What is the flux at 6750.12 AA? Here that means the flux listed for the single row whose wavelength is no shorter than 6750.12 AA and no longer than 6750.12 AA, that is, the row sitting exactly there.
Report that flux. 3.367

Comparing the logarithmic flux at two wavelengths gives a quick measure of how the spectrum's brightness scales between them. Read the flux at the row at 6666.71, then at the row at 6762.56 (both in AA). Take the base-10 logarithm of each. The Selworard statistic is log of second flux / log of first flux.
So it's 1.04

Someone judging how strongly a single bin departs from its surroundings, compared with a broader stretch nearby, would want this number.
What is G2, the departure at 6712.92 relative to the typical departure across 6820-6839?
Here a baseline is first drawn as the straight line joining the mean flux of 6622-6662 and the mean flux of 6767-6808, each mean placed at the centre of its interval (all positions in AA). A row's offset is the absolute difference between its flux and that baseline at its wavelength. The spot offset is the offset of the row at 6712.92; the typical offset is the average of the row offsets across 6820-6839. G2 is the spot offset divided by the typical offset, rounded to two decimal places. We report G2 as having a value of 0.66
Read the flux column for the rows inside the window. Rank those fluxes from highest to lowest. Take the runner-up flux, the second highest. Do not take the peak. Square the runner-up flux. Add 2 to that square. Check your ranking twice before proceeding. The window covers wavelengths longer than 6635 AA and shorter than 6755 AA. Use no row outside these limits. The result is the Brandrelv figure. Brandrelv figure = 18.1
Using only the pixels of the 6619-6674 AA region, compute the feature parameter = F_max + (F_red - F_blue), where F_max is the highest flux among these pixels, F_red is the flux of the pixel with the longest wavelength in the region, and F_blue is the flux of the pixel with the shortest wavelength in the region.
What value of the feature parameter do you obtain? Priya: 4.52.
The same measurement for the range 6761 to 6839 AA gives 3.77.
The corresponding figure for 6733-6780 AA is 4.09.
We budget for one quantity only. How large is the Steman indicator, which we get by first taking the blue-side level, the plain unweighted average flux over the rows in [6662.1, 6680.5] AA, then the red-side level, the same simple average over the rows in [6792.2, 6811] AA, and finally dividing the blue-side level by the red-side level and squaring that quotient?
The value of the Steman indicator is 1.03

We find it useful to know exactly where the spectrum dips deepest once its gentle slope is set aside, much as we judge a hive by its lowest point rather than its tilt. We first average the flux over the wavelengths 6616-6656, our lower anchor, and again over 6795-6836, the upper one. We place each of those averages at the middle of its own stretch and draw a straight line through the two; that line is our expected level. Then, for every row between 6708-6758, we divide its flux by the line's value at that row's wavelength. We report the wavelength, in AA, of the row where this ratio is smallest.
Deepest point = 6731.49 AA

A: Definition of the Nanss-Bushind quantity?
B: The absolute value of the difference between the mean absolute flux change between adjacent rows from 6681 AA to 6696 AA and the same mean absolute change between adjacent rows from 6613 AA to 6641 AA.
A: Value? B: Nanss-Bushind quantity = 0.1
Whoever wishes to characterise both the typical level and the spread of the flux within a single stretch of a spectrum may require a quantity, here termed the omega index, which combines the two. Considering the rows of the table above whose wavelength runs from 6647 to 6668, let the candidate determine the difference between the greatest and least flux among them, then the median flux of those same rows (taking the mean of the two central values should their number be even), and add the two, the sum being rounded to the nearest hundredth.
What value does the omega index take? 4.57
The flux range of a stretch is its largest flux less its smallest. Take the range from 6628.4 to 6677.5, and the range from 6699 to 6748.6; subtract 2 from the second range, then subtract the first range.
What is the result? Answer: -2.3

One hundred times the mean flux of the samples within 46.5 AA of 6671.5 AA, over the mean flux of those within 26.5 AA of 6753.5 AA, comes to 103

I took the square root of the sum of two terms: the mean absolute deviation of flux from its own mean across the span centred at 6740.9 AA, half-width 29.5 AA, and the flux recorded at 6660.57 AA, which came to 1.84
